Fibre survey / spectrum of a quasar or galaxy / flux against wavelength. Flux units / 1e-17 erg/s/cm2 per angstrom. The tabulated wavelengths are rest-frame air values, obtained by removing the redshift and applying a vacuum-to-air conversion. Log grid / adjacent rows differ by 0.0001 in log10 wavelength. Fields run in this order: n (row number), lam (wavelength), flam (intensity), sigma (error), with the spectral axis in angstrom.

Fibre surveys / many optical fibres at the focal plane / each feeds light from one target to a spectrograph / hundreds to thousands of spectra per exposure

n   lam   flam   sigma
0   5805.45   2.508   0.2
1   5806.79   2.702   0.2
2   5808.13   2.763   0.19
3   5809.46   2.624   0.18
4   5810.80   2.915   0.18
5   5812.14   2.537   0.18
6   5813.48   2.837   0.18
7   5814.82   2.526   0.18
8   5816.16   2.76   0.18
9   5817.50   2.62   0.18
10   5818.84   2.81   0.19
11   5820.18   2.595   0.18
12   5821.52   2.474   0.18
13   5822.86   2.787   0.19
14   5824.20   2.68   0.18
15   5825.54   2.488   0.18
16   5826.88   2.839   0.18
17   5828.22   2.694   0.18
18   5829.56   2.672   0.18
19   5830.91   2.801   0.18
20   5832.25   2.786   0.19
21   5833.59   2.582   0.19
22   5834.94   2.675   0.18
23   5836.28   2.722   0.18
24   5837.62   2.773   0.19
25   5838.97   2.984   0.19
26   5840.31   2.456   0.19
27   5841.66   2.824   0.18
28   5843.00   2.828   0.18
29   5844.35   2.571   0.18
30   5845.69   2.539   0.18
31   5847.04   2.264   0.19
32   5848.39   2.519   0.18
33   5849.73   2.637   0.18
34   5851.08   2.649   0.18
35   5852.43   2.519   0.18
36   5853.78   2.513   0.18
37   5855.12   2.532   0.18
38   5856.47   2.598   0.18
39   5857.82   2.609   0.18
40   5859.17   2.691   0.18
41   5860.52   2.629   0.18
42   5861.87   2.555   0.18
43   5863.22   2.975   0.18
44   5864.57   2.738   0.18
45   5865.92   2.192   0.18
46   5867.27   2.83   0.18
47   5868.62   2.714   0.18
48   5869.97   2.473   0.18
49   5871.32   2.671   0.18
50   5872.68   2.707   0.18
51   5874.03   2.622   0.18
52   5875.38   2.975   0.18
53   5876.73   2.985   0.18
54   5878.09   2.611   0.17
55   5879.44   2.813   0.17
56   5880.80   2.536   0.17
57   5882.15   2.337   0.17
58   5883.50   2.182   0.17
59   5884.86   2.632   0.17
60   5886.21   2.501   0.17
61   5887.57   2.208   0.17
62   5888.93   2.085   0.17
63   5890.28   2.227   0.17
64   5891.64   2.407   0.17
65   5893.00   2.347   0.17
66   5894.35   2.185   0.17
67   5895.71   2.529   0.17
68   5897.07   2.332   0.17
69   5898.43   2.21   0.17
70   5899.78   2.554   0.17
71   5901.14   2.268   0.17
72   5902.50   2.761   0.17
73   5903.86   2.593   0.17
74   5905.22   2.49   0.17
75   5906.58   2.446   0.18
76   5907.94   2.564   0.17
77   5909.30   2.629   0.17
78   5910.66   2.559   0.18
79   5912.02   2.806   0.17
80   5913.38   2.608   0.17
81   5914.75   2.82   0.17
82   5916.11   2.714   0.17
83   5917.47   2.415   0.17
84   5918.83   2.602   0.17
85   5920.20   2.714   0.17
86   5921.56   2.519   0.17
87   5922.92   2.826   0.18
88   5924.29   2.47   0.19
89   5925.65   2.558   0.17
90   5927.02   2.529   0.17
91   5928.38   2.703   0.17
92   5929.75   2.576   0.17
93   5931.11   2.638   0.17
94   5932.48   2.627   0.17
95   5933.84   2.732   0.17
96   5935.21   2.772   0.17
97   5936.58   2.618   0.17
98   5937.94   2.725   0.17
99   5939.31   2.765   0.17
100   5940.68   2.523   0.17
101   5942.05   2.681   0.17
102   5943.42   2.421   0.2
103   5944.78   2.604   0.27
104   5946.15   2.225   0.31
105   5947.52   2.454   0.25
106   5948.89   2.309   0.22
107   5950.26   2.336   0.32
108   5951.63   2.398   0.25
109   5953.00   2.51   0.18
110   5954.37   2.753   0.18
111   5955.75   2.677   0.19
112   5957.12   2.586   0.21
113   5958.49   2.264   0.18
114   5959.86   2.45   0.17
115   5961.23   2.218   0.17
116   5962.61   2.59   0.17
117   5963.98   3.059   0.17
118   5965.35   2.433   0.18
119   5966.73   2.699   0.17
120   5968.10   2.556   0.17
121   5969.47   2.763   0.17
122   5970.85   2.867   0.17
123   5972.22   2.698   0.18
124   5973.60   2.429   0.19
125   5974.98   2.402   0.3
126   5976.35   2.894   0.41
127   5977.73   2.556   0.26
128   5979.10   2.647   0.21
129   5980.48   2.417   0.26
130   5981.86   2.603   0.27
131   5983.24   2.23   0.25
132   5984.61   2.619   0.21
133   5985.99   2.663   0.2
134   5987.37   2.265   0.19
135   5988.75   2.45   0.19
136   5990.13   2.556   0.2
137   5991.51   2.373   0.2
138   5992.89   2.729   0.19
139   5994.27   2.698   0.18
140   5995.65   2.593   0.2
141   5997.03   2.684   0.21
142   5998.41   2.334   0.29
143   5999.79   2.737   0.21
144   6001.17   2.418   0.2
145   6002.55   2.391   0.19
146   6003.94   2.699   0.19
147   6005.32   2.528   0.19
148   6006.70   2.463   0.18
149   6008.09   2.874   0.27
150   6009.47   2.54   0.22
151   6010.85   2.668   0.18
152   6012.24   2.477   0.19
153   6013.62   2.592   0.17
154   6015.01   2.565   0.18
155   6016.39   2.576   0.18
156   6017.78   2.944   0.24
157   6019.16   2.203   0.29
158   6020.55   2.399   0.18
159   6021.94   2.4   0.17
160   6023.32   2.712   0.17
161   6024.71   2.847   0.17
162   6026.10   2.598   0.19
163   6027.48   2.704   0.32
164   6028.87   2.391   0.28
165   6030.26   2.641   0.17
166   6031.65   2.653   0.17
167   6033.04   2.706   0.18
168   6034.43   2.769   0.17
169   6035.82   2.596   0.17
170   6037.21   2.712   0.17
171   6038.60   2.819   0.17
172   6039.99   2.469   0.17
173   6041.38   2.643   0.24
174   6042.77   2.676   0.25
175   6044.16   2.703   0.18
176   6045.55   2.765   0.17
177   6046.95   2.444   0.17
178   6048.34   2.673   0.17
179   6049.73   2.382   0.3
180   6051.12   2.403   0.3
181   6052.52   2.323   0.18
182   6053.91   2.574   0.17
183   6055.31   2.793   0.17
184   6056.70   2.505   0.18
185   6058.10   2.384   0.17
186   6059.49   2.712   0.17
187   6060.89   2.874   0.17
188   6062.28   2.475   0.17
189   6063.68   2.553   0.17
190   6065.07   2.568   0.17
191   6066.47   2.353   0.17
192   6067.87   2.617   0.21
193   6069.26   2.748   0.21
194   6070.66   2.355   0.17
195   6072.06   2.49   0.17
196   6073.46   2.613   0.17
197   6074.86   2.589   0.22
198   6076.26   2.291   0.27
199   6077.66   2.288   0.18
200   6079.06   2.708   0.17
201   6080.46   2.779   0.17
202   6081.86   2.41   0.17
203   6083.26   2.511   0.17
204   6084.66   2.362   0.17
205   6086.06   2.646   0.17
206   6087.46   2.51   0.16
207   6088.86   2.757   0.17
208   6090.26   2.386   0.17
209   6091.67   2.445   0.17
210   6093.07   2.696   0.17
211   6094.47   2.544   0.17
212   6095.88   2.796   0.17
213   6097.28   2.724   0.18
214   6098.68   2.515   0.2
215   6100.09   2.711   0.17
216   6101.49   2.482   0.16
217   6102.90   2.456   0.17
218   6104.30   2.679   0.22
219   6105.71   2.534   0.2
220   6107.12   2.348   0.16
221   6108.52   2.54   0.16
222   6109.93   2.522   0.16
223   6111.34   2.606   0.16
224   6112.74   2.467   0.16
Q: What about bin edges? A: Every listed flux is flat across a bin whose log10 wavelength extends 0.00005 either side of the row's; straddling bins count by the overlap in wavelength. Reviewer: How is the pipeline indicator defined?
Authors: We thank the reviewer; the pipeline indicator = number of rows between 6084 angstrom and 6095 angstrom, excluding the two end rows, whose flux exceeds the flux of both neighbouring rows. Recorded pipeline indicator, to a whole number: 3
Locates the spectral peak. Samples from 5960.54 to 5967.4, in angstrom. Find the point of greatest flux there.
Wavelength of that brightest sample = 5963.98 angstrom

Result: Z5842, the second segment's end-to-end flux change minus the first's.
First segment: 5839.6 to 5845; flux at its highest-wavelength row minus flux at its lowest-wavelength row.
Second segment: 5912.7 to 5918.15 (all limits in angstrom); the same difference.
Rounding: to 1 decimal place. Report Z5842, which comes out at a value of -0.3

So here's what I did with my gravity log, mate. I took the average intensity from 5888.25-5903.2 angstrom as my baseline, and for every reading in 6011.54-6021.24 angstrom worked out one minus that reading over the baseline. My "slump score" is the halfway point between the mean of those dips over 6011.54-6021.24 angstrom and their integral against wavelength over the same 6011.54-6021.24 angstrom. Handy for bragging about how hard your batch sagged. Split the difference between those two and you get -0.41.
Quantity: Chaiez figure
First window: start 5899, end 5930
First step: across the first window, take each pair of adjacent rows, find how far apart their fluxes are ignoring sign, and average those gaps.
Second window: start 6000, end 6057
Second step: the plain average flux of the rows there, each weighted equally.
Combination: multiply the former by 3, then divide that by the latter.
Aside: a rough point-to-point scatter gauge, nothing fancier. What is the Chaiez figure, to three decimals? 0.210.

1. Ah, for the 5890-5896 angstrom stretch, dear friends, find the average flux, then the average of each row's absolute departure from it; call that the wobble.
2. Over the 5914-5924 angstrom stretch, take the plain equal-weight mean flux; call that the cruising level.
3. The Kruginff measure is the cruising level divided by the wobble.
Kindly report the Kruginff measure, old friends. 25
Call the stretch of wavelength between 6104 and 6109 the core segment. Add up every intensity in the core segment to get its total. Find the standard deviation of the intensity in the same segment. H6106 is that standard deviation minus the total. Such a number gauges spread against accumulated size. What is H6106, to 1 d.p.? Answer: -10.0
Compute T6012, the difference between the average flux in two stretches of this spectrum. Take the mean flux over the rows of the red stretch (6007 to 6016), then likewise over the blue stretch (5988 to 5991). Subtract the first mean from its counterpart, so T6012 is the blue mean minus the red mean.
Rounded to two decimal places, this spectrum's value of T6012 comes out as -0.12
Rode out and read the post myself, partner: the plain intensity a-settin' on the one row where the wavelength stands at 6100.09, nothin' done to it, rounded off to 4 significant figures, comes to 2.711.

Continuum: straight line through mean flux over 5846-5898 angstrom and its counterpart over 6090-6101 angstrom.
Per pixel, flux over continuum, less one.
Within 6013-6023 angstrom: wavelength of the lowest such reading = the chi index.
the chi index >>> 6019.16 angstrom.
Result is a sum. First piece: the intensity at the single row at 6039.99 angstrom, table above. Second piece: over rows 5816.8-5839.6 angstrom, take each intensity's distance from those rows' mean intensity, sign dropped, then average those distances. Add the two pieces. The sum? 2.57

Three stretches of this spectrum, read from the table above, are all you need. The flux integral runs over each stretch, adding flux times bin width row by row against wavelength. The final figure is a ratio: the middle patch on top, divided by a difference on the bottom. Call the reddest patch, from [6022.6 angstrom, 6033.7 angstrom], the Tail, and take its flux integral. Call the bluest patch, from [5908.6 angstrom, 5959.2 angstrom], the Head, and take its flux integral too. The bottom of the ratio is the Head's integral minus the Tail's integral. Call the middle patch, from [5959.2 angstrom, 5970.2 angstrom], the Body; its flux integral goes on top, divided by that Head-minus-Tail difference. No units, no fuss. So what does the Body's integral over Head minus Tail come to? 0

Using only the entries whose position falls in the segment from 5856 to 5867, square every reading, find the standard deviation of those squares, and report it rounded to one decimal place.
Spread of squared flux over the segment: 1.1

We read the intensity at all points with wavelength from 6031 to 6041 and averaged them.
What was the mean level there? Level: 2.67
